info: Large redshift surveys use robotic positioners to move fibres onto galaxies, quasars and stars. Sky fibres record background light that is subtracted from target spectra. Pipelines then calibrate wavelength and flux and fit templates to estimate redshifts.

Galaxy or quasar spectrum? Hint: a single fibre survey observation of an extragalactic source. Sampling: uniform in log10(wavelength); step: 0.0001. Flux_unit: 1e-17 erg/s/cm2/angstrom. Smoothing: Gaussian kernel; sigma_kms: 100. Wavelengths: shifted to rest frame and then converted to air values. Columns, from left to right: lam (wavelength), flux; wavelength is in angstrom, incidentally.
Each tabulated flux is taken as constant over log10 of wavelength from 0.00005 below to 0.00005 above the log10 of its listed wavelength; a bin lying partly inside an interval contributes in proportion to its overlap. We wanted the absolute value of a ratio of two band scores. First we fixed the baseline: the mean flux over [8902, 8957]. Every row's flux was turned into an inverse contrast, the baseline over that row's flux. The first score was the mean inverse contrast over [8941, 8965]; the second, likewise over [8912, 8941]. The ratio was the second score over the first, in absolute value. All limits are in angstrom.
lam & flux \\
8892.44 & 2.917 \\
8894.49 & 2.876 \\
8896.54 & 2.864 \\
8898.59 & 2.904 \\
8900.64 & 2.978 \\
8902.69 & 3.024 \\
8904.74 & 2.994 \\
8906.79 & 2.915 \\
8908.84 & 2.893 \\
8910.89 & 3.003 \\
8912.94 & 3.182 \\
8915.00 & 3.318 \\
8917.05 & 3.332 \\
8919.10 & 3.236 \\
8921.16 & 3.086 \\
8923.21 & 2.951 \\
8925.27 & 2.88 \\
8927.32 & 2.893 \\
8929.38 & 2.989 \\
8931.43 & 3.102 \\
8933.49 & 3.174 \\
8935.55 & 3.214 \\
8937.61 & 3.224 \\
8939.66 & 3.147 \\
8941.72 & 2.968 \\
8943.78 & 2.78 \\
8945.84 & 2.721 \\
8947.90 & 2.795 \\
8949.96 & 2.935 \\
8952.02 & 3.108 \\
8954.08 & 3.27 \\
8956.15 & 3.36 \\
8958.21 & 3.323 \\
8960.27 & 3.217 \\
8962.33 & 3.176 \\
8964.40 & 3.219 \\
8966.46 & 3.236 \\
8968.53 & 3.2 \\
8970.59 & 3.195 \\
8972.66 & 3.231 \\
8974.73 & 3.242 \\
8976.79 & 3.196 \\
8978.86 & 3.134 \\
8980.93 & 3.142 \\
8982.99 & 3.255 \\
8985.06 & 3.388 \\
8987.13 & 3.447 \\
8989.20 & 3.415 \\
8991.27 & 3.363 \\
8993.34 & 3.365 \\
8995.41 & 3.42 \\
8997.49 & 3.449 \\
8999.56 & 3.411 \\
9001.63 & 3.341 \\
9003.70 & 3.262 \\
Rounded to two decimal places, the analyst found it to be 0.98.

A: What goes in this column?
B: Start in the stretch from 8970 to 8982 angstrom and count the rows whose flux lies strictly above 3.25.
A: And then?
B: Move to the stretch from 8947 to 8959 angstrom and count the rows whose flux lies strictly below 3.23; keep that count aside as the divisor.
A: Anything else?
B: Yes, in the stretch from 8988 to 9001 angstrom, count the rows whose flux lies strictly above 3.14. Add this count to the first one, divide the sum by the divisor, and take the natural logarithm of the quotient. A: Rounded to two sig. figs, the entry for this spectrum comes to 0.69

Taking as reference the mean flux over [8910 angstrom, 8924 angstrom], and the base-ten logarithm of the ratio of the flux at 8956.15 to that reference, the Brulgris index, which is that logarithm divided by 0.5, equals 0.05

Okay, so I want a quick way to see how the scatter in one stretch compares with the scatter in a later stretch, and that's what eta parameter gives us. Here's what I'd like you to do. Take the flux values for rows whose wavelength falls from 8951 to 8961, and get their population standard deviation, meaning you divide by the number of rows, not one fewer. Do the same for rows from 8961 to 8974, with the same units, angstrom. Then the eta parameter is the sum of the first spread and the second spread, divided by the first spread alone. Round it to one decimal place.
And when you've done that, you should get 1.2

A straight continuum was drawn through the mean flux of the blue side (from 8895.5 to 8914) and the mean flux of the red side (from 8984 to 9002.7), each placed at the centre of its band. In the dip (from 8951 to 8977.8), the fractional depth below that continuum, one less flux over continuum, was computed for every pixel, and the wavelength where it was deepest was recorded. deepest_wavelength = 8976.79 angstrom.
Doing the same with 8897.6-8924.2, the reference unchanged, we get 8923.21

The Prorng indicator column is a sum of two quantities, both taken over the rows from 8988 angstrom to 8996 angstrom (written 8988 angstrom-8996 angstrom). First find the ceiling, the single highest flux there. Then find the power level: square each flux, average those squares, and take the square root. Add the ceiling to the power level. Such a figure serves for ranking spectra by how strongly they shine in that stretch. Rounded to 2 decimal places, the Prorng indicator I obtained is 6.81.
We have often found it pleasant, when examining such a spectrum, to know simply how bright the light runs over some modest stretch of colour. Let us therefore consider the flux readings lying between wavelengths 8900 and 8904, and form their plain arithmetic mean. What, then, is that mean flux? 3.0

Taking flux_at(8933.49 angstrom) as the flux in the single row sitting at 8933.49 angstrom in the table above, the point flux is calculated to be 3.174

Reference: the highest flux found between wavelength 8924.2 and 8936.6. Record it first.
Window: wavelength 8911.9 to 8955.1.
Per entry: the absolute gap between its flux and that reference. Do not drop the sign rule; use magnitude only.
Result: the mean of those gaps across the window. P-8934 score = 0.181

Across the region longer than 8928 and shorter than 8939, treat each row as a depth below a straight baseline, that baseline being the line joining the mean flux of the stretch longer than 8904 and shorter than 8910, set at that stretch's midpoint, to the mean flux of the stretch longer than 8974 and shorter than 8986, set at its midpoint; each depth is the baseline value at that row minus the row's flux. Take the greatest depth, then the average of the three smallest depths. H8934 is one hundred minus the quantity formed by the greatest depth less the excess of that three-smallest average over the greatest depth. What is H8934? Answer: 99.77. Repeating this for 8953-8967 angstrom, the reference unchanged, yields 99.85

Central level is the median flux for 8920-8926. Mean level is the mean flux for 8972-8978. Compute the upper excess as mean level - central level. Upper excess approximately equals 0.27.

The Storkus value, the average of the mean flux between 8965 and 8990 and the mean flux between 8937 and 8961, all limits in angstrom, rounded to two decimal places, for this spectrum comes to 3.16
